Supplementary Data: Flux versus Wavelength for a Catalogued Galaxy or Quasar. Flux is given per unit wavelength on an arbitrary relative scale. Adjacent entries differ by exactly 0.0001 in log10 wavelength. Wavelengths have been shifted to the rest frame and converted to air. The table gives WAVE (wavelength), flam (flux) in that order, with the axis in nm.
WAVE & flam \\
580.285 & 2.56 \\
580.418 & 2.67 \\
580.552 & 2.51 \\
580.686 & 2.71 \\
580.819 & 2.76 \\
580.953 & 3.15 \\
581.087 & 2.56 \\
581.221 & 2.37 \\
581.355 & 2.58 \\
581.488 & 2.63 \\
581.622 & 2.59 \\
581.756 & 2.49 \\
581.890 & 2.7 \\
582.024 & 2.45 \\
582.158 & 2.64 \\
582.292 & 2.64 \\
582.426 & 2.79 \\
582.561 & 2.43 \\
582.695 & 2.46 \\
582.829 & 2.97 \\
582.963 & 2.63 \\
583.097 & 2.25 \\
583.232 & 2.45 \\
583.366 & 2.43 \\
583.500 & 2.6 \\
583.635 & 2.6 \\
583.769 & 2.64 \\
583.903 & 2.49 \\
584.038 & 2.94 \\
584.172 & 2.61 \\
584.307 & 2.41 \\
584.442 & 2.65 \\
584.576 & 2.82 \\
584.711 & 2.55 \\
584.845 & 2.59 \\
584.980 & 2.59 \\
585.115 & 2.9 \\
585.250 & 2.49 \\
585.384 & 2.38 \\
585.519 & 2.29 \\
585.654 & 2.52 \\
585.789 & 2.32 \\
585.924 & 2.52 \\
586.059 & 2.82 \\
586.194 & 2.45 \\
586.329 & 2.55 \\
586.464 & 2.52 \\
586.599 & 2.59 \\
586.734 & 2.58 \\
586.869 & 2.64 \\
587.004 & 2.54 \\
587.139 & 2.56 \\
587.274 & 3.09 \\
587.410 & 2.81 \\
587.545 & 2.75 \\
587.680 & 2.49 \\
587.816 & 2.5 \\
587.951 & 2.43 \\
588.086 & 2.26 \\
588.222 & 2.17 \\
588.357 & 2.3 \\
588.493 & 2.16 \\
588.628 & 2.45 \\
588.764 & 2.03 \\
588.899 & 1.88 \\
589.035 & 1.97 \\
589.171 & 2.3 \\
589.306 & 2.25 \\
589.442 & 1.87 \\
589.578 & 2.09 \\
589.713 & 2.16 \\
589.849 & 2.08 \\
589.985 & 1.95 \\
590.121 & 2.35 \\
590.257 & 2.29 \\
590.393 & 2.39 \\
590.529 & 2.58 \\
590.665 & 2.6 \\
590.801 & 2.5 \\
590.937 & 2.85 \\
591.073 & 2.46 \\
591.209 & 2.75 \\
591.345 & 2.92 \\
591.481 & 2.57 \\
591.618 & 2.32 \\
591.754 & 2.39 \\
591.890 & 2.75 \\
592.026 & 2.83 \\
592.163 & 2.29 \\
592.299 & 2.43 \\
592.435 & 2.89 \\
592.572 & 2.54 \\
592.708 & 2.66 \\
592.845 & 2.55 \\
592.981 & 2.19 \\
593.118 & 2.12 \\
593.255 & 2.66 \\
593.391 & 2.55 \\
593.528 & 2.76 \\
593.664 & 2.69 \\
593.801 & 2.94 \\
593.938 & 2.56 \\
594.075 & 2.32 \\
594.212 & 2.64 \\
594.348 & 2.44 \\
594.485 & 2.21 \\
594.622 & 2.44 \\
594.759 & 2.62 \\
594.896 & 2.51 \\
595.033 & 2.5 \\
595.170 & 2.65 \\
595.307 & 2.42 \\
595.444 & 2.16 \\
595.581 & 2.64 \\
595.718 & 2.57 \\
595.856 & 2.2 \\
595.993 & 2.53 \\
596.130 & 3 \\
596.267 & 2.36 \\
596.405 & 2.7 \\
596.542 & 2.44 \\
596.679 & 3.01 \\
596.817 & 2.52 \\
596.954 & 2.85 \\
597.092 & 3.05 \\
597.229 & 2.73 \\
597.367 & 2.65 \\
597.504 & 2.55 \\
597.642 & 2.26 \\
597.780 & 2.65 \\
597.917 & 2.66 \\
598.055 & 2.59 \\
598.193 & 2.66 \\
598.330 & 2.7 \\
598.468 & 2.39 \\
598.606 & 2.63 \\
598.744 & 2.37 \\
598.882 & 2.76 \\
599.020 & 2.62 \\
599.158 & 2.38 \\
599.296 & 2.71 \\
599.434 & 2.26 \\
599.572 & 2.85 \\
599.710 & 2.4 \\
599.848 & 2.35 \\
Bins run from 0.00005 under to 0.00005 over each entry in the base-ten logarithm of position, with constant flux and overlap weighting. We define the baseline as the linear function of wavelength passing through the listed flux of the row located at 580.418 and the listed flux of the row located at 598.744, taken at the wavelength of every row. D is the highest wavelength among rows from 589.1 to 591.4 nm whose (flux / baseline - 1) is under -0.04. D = 590.393 nm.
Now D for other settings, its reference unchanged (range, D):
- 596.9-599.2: 597.642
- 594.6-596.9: 595.856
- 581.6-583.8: 583.366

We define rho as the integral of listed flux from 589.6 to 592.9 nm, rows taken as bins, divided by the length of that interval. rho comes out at 2.50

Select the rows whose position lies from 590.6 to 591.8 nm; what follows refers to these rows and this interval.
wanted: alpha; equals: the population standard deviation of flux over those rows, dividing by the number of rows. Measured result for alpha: 0.194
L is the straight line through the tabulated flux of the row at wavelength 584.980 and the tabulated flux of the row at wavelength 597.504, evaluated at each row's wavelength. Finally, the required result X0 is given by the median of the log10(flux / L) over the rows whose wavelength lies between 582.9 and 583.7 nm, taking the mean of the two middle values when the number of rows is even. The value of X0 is -0.012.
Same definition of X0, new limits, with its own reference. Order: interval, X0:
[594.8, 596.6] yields -0.008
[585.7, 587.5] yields -0.004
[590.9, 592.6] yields 0.000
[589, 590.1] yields -0.092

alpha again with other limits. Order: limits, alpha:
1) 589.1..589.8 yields 0.151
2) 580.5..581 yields 0.232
